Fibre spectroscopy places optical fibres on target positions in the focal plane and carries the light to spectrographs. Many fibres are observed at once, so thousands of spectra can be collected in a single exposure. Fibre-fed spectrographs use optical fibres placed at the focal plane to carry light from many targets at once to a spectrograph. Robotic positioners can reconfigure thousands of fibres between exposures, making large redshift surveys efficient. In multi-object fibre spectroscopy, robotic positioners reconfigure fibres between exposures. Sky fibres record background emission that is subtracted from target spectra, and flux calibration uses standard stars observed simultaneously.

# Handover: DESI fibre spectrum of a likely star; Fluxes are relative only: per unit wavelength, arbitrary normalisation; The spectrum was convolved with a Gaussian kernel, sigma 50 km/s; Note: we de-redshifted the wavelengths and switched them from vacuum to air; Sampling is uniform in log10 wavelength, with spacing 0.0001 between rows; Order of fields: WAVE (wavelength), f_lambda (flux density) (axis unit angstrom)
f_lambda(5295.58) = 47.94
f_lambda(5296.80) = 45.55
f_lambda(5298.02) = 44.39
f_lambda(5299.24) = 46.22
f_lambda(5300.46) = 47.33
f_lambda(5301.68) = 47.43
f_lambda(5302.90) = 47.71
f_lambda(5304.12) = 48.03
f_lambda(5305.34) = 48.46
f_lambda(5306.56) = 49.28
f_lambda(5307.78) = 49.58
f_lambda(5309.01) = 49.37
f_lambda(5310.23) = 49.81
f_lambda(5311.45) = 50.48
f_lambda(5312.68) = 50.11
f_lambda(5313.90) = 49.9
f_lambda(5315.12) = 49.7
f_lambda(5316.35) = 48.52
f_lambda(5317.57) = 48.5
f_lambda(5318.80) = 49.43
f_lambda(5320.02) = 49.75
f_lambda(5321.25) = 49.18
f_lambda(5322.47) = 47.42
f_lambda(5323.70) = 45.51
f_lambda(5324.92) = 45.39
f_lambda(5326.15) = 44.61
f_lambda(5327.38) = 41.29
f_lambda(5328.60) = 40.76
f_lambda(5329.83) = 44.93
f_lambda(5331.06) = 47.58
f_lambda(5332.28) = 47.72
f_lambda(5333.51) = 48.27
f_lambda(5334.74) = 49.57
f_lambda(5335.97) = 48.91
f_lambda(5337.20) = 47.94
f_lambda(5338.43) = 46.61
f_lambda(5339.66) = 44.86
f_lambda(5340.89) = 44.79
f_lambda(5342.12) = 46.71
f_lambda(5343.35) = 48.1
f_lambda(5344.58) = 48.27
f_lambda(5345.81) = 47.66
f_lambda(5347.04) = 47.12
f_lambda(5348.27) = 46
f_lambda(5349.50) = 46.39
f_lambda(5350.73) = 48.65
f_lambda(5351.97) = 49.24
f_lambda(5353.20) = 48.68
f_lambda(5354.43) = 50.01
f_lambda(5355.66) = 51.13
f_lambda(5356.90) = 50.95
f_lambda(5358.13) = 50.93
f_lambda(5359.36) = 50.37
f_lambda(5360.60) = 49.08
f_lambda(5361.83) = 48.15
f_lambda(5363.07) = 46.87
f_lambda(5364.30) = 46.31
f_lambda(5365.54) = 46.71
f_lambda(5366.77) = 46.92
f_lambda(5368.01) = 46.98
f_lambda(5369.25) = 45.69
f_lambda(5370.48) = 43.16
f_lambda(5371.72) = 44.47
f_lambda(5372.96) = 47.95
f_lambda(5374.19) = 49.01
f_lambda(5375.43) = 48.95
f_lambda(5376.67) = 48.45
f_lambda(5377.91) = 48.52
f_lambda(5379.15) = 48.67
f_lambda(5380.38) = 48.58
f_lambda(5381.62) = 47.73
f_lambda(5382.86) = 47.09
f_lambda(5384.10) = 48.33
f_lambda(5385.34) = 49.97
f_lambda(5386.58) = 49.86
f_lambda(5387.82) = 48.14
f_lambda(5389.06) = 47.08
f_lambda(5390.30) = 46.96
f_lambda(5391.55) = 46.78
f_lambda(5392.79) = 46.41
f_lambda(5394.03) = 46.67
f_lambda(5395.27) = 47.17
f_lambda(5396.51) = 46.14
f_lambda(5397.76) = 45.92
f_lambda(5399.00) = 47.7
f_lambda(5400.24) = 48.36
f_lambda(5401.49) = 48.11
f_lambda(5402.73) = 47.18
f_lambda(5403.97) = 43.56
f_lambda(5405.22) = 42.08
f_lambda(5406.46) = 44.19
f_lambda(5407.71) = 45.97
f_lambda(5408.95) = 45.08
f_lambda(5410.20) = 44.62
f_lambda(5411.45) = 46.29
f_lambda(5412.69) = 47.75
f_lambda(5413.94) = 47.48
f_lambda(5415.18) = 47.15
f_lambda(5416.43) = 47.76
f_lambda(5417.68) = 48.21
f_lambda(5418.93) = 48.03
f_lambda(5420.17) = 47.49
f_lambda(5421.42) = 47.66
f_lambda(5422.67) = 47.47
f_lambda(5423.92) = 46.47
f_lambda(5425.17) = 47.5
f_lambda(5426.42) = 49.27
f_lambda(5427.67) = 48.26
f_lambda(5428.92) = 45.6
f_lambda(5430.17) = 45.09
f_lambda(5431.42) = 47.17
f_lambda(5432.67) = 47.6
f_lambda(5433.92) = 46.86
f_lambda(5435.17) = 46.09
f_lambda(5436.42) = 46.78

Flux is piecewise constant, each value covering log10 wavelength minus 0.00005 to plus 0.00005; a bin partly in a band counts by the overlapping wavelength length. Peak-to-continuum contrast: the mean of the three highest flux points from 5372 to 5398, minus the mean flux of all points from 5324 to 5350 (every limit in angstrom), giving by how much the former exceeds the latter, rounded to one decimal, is 3.3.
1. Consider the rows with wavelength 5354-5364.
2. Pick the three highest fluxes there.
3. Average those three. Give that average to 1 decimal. 51.0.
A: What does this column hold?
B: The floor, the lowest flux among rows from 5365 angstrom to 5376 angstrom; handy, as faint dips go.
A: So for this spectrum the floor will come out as 43.16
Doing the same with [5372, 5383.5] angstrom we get 47.09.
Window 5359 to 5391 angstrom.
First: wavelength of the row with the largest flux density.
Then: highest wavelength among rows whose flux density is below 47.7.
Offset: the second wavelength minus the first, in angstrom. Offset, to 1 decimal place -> 30.9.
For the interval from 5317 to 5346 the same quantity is 25.8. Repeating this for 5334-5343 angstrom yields 7.4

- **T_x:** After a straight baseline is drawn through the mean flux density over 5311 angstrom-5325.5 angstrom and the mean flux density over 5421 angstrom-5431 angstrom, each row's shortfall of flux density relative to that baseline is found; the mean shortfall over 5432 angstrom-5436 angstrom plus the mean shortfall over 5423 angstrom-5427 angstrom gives -0.4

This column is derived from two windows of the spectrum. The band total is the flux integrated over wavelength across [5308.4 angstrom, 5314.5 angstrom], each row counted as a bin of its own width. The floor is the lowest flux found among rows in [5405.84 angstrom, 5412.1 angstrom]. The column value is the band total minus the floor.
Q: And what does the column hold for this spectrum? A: 261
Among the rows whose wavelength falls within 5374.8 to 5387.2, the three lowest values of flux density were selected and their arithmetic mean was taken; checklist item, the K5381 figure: 47.7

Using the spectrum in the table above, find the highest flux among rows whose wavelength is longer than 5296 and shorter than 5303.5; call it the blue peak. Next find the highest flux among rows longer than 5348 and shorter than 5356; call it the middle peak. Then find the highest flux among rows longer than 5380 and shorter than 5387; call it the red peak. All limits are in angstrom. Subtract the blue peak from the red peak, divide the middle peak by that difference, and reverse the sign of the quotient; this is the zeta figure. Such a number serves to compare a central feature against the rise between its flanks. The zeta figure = -23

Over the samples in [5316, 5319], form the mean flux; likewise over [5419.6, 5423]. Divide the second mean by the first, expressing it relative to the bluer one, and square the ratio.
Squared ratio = 0.95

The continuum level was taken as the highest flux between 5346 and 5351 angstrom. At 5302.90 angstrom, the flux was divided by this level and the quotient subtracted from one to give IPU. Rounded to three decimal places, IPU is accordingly 0.019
